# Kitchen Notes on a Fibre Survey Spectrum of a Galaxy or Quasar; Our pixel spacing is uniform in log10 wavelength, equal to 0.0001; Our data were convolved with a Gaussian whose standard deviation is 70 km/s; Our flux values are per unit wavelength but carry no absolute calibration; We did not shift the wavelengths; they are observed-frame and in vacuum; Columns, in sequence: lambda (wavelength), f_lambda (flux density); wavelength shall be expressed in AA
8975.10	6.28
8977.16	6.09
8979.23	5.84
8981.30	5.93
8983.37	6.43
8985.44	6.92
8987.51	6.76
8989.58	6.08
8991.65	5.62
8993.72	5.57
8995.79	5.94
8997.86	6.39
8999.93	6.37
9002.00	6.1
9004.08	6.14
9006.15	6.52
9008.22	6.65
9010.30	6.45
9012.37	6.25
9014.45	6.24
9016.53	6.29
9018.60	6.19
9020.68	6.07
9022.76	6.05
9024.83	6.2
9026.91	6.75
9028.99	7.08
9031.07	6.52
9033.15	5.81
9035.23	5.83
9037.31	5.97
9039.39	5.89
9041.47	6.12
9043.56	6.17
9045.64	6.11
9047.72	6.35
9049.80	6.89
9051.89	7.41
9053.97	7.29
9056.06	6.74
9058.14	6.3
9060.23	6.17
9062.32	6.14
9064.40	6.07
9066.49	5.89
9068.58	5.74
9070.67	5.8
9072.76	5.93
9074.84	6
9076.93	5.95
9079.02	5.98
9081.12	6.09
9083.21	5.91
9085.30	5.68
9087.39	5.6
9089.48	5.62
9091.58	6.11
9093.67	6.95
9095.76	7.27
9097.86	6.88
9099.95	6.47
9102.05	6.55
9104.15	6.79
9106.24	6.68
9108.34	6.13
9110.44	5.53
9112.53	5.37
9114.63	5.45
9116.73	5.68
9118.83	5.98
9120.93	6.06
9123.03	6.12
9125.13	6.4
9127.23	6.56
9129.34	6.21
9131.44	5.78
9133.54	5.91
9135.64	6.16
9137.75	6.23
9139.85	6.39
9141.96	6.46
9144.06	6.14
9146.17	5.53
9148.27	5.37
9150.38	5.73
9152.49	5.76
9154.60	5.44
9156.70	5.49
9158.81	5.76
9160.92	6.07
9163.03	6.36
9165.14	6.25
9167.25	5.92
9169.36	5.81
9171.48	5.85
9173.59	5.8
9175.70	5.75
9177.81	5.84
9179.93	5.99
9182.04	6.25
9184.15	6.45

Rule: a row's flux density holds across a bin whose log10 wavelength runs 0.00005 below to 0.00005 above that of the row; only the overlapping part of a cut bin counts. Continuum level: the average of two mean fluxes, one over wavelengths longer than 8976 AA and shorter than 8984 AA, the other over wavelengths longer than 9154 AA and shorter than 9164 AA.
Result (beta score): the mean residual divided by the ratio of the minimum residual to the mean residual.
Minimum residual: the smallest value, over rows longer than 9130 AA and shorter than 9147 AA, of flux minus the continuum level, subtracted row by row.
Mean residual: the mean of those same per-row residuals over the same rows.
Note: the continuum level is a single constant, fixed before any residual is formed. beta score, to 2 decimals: -0.04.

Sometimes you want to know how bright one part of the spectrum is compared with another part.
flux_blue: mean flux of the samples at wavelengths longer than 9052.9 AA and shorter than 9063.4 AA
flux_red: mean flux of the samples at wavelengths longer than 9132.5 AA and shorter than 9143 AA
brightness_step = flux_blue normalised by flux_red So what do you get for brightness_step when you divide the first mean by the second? 1.05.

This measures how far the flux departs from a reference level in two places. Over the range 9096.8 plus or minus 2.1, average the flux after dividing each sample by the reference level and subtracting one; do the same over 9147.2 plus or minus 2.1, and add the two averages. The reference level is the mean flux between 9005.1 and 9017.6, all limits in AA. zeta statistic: -0.043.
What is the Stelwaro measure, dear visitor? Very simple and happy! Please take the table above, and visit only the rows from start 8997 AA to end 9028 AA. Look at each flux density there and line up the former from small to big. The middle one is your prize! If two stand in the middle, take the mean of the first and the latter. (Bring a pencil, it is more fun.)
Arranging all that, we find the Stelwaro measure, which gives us 6.25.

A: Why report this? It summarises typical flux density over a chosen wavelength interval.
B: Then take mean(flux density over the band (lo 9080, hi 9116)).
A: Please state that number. 6.18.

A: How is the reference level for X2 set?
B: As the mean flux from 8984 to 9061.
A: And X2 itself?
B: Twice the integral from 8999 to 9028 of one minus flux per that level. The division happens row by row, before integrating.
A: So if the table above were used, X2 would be 0.2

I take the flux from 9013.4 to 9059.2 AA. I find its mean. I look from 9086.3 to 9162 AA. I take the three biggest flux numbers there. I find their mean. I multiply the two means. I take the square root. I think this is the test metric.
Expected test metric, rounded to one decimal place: 6.7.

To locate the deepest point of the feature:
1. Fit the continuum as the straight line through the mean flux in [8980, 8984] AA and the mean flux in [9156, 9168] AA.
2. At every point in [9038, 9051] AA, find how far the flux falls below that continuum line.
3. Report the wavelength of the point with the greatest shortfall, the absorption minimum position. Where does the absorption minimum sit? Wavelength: 9039.39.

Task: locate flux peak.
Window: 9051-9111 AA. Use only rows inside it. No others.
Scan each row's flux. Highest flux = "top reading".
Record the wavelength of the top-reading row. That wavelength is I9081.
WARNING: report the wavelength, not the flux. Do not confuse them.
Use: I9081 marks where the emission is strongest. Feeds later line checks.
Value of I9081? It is 9051.89 AA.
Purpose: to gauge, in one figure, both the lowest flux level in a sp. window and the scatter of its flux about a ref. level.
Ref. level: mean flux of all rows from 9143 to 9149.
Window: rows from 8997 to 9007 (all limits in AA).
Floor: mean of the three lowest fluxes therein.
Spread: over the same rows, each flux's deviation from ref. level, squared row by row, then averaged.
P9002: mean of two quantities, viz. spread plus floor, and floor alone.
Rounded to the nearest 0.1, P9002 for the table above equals 6.4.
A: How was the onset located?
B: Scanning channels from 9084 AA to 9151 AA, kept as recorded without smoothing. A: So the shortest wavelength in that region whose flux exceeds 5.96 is 9091.58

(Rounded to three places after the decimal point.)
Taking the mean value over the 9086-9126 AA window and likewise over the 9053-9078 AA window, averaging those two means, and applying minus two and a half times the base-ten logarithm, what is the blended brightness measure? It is -1.977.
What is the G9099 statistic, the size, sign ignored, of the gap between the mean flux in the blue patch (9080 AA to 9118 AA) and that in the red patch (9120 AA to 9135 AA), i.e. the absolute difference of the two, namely 0.00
